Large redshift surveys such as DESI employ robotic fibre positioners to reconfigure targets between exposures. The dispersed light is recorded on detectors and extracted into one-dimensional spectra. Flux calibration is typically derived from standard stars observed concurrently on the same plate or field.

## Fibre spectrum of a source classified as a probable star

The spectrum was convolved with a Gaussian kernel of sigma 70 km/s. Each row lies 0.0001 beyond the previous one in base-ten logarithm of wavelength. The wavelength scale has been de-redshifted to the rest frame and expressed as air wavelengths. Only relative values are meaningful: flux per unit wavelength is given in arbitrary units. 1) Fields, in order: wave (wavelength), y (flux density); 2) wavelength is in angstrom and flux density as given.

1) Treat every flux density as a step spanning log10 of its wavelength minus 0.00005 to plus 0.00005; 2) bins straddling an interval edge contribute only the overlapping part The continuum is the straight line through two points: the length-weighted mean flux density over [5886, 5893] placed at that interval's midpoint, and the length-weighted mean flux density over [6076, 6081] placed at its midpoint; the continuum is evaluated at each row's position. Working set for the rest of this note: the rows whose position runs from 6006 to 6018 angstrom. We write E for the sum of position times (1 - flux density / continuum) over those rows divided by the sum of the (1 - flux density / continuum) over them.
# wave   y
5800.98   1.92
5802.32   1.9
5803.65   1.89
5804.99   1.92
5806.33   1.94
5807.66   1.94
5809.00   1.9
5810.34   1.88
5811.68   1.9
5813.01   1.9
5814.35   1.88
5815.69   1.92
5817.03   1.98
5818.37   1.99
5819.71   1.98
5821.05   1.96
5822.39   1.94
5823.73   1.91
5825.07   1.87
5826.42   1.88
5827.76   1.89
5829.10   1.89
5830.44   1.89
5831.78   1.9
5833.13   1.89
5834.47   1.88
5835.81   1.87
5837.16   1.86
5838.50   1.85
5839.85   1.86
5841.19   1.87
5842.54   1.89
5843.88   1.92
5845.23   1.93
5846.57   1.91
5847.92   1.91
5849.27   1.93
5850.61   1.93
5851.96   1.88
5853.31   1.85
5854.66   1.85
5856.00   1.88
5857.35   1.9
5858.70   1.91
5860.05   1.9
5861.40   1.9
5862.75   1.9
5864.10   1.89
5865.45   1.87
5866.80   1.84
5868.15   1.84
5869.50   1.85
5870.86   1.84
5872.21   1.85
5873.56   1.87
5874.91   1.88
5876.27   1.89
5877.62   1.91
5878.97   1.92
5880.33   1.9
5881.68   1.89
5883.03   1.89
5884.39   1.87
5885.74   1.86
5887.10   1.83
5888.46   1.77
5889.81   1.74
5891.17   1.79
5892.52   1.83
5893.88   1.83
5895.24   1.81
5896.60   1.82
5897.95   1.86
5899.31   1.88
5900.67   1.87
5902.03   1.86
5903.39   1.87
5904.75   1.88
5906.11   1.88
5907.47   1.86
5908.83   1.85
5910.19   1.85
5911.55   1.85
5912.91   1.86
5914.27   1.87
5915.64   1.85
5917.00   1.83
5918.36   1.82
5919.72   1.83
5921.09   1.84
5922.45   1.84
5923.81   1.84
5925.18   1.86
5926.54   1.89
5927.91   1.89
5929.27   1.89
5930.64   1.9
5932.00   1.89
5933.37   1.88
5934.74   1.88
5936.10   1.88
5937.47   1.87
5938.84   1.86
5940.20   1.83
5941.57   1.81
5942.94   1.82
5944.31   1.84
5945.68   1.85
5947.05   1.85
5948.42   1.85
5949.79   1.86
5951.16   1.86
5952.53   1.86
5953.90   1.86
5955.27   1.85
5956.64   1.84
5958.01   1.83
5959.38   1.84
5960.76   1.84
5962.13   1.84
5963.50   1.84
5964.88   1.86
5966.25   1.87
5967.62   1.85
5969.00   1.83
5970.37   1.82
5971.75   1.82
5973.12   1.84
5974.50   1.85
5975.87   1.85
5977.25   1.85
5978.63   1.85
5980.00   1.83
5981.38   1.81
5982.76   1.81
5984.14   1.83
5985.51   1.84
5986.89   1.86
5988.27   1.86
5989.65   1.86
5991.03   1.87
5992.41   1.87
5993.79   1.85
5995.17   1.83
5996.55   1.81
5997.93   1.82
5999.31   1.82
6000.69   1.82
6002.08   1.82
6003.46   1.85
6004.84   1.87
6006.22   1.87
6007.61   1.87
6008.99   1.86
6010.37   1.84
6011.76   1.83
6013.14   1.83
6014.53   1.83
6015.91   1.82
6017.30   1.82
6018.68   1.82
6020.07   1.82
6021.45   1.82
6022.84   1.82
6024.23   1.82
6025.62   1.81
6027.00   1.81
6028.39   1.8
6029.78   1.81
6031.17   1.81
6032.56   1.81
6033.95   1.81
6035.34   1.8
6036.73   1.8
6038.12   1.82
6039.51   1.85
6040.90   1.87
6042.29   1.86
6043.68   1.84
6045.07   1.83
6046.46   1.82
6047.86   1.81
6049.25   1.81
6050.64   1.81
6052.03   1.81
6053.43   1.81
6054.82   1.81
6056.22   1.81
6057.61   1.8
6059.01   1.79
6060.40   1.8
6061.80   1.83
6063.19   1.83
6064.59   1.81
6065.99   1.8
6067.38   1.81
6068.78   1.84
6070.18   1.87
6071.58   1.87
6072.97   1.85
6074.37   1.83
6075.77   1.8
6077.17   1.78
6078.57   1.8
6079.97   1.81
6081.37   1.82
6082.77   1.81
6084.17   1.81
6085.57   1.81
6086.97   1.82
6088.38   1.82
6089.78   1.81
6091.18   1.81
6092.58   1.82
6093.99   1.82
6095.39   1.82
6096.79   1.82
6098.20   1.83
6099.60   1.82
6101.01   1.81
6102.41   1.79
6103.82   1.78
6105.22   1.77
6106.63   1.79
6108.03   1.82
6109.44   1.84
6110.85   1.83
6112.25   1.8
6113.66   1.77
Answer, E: 6010.3 angstrom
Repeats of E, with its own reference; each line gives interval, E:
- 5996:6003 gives 5999.6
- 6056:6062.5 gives 6060.3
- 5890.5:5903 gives 5898.5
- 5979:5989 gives 5985.3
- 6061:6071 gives 6066.9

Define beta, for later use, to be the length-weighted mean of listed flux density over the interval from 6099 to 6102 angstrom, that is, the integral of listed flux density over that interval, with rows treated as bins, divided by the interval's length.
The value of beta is 1.81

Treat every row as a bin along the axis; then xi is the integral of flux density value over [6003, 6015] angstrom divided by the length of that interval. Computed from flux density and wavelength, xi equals 1.85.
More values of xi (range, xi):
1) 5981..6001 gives 1.84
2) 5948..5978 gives 1.85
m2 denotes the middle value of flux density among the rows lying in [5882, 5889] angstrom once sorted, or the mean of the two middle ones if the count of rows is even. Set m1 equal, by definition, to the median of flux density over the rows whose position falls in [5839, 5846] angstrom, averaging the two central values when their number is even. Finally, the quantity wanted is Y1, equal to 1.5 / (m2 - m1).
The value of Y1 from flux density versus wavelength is -50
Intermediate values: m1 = 1.89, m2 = 1.86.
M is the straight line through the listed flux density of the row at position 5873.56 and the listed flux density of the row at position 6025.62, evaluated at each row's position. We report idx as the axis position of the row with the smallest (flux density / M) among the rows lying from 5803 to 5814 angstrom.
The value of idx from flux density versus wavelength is 5810.34 angstrom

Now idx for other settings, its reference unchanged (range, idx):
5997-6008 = 5997.93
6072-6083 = 6077.17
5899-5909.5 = 5908.83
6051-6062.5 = 6059.01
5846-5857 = 5853.31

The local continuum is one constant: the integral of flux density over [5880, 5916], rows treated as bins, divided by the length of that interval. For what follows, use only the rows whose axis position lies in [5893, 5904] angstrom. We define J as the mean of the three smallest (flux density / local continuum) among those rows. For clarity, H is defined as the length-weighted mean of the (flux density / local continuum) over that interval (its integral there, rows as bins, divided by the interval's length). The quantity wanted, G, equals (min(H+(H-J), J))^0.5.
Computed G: 0.992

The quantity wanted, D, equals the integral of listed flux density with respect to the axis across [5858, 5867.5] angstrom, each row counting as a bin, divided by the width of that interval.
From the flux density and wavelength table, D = 1.89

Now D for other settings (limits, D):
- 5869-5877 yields 1.86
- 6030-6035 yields 1.81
